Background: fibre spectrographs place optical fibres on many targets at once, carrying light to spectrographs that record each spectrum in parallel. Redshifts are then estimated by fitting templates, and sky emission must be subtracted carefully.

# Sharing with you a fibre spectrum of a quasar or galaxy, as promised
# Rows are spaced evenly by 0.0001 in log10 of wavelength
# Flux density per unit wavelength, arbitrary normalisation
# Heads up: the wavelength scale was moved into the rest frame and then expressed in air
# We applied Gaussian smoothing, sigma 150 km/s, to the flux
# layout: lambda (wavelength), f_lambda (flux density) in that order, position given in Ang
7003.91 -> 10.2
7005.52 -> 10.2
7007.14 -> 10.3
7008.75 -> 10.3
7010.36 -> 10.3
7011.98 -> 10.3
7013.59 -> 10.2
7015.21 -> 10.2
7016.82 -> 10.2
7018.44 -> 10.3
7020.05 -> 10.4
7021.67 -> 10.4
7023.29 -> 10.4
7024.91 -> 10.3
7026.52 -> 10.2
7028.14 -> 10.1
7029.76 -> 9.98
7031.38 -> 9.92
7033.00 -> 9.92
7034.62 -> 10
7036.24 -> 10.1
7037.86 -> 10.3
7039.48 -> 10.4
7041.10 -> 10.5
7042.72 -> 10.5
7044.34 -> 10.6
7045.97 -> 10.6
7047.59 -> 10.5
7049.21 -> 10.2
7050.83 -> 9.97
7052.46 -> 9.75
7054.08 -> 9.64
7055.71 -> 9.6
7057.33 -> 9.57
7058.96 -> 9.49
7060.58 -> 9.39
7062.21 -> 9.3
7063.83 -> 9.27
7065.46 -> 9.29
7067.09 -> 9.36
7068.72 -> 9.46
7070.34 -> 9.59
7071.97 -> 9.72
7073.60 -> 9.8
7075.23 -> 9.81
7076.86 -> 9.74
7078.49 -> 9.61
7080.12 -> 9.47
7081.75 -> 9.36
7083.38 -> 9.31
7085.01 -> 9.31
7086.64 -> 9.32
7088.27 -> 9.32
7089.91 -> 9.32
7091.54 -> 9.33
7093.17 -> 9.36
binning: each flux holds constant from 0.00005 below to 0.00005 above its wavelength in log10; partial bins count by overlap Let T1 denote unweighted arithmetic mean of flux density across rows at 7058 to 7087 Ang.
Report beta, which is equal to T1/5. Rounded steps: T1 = 9.5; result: 1.90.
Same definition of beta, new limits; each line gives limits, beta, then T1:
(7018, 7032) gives 2.04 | 10.2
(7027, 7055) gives 2.04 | 10.2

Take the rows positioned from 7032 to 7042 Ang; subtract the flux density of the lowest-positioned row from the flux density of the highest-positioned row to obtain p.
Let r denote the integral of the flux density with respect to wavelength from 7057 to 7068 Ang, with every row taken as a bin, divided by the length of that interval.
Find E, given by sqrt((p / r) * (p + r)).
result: 0.78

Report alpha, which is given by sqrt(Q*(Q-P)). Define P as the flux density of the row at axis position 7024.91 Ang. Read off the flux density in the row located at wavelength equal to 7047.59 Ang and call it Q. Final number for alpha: 1.4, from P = 10.3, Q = 10.5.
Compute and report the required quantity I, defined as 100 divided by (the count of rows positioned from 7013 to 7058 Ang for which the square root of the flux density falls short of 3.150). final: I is 17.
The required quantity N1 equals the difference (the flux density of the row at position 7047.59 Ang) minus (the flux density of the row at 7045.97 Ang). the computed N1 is -0.10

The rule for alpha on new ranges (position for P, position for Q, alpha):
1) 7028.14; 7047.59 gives 2.0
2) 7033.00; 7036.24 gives 1.3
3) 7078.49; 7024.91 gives 2.7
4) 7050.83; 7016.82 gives 1.5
